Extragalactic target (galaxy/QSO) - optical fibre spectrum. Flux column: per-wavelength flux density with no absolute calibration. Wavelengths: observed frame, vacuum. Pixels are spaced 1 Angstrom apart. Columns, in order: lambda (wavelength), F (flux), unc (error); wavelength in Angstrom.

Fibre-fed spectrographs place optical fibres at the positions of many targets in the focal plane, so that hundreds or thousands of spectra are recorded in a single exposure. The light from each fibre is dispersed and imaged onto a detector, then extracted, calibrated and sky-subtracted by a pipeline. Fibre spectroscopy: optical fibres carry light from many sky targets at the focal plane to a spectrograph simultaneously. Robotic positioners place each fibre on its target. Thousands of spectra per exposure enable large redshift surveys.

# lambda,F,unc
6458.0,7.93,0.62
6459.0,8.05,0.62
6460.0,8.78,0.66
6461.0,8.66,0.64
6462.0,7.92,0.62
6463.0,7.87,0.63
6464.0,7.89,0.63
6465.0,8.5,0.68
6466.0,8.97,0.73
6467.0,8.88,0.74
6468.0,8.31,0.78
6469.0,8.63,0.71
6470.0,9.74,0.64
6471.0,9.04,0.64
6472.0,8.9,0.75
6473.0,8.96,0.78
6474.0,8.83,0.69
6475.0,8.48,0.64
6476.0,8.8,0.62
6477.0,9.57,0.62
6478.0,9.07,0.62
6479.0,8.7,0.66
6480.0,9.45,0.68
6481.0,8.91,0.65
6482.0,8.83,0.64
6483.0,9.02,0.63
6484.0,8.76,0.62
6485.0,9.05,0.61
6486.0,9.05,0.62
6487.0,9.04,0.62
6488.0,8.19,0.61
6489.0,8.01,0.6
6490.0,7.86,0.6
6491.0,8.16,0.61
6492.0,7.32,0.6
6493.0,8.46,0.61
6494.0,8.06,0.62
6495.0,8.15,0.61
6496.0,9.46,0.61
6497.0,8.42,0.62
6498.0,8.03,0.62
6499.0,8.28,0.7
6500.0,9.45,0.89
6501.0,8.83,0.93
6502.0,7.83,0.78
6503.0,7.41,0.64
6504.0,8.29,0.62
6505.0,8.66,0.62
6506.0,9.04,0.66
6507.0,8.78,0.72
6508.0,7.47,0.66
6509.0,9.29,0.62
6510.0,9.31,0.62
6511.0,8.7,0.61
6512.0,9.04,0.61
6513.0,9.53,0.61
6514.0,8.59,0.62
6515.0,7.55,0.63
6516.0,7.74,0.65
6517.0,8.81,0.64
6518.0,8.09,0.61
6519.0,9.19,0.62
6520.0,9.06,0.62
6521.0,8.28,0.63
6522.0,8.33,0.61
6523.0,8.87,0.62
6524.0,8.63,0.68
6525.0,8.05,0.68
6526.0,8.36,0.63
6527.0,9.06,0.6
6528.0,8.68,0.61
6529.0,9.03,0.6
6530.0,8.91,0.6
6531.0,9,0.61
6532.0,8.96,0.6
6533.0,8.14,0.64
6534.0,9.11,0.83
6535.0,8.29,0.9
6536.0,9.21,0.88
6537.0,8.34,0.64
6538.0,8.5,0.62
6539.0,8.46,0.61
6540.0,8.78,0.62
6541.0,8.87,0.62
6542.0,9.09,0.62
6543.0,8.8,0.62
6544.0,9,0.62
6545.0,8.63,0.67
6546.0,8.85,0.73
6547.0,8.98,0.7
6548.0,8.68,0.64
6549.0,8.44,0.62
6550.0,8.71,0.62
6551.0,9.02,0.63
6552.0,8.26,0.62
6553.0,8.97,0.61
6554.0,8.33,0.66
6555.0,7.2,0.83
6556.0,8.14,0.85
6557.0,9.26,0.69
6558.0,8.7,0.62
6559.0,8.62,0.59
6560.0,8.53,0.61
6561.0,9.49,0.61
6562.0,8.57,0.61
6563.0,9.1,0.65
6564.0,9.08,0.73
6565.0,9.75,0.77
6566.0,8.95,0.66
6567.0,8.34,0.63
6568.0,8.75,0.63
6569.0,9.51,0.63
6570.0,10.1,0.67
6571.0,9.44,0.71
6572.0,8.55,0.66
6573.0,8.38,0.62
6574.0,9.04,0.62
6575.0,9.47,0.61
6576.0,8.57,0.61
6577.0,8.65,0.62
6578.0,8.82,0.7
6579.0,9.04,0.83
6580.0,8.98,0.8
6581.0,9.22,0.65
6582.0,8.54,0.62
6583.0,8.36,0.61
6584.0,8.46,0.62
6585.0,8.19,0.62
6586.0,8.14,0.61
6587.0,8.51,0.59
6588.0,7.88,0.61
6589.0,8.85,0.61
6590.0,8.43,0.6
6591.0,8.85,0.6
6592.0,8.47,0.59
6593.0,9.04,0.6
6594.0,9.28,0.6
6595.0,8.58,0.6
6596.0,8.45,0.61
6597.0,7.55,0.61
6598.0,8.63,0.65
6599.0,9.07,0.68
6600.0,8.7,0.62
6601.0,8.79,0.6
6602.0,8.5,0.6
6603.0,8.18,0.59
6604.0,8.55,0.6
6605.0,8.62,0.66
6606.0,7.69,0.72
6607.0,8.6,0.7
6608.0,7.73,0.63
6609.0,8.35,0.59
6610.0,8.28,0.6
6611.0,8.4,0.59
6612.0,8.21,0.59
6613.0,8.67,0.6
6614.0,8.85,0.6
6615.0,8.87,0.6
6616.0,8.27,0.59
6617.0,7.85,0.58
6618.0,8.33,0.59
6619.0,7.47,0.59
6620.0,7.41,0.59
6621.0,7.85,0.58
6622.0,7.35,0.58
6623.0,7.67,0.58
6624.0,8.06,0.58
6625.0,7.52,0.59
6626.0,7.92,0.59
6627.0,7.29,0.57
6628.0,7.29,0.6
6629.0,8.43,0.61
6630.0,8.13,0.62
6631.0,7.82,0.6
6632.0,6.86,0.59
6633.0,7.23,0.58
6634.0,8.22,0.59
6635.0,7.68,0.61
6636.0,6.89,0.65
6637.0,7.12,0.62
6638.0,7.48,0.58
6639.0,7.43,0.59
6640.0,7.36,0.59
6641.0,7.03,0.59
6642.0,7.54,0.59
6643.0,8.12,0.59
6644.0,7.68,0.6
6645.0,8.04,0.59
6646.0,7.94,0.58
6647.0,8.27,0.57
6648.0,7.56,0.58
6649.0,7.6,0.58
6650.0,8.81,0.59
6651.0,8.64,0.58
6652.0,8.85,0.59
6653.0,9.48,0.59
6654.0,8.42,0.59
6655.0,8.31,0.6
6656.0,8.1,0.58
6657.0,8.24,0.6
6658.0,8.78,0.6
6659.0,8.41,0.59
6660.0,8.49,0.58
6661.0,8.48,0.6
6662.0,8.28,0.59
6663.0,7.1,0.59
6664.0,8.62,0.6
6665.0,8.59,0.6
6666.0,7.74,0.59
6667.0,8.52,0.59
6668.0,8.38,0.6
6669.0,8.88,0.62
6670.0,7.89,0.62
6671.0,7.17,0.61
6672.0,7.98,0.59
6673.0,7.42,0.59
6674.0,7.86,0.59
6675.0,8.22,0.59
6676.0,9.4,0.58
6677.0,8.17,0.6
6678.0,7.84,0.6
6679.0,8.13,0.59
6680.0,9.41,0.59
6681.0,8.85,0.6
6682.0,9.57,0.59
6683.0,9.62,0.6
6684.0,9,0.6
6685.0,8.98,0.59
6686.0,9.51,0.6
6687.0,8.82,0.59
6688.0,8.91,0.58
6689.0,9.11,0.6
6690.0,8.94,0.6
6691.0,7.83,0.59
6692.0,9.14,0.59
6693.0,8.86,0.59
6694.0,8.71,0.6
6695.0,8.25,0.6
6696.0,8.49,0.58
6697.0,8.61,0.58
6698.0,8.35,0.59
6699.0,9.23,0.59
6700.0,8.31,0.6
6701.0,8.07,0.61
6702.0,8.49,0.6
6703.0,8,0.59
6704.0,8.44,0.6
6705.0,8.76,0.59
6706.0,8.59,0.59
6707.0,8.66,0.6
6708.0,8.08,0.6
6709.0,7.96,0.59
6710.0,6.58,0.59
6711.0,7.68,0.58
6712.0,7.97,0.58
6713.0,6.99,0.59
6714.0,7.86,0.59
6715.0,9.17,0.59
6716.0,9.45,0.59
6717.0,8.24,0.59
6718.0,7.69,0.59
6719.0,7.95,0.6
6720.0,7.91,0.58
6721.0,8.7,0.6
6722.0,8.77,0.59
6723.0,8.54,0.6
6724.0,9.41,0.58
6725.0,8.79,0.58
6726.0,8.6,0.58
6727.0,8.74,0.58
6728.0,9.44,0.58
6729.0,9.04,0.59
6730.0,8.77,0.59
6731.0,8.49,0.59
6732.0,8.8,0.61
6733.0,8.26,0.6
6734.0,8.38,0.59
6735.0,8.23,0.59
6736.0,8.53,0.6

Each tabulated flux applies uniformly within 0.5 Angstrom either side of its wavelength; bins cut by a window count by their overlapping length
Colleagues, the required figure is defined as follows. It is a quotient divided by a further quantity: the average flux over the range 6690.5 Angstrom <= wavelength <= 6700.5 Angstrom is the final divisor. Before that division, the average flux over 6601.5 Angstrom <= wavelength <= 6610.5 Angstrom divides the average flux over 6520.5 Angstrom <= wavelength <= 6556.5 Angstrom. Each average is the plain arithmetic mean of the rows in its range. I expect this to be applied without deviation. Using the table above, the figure 0.122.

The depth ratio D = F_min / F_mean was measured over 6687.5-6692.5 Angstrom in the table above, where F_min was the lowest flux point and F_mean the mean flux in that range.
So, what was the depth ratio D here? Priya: 0.891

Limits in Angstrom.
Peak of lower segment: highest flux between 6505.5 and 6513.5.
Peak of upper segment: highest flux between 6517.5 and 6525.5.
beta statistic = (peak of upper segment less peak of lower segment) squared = 0.12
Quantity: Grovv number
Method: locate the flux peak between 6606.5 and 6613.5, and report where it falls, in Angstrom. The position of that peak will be 6613.0 Angstrom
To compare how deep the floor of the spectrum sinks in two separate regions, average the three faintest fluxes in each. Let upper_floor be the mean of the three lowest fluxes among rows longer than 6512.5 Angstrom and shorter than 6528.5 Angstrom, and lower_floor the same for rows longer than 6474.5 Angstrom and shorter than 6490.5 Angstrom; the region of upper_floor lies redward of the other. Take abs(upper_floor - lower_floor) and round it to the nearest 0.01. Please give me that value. 0.24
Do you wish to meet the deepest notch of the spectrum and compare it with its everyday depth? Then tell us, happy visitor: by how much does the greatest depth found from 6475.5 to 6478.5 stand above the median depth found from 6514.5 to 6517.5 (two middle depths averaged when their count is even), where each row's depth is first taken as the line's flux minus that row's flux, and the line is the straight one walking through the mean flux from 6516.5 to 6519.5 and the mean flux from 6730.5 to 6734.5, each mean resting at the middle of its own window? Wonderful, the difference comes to -1.0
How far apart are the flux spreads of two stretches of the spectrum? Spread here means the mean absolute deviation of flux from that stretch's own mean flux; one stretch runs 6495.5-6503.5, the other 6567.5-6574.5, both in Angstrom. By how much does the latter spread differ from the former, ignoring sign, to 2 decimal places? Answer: 0.10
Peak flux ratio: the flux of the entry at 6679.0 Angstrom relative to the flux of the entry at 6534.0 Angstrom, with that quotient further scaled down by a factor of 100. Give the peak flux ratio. 0.0089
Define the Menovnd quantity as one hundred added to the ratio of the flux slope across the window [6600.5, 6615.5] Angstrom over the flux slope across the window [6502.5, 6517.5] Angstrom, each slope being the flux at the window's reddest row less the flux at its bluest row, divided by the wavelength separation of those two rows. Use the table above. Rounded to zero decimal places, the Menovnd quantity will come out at 100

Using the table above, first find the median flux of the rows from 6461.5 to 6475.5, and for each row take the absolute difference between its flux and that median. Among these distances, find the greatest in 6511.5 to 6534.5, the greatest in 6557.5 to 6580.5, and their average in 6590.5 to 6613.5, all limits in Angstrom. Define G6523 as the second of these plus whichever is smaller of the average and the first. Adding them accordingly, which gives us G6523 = 1.7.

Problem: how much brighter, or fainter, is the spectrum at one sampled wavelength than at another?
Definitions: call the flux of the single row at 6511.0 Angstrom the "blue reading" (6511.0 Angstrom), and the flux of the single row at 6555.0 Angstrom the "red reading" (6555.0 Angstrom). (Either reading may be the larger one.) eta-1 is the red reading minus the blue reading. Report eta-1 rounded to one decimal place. -1.5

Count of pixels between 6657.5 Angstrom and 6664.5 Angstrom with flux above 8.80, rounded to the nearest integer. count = 0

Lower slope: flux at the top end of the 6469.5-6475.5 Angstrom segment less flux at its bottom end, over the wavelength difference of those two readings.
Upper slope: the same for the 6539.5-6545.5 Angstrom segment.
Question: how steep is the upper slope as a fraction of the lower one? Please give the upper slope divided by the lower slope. 0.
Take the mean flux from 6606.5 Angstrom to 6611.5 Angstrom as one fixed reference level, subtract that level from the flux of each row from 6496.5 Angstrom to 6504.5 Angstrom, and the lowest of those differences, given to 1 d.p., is -0.9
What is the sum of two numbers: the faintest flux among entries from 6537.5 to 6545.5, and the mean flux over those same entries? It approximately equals 17.2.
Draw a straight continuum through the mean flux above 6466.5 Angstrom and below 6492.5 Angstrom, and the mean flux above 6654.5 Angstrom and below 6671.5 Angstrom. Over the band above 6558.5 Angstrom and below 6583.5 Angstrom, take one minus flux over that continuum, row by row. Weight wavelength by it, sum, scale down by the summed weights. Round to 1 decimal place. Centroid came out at 6570.4 Angstrom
